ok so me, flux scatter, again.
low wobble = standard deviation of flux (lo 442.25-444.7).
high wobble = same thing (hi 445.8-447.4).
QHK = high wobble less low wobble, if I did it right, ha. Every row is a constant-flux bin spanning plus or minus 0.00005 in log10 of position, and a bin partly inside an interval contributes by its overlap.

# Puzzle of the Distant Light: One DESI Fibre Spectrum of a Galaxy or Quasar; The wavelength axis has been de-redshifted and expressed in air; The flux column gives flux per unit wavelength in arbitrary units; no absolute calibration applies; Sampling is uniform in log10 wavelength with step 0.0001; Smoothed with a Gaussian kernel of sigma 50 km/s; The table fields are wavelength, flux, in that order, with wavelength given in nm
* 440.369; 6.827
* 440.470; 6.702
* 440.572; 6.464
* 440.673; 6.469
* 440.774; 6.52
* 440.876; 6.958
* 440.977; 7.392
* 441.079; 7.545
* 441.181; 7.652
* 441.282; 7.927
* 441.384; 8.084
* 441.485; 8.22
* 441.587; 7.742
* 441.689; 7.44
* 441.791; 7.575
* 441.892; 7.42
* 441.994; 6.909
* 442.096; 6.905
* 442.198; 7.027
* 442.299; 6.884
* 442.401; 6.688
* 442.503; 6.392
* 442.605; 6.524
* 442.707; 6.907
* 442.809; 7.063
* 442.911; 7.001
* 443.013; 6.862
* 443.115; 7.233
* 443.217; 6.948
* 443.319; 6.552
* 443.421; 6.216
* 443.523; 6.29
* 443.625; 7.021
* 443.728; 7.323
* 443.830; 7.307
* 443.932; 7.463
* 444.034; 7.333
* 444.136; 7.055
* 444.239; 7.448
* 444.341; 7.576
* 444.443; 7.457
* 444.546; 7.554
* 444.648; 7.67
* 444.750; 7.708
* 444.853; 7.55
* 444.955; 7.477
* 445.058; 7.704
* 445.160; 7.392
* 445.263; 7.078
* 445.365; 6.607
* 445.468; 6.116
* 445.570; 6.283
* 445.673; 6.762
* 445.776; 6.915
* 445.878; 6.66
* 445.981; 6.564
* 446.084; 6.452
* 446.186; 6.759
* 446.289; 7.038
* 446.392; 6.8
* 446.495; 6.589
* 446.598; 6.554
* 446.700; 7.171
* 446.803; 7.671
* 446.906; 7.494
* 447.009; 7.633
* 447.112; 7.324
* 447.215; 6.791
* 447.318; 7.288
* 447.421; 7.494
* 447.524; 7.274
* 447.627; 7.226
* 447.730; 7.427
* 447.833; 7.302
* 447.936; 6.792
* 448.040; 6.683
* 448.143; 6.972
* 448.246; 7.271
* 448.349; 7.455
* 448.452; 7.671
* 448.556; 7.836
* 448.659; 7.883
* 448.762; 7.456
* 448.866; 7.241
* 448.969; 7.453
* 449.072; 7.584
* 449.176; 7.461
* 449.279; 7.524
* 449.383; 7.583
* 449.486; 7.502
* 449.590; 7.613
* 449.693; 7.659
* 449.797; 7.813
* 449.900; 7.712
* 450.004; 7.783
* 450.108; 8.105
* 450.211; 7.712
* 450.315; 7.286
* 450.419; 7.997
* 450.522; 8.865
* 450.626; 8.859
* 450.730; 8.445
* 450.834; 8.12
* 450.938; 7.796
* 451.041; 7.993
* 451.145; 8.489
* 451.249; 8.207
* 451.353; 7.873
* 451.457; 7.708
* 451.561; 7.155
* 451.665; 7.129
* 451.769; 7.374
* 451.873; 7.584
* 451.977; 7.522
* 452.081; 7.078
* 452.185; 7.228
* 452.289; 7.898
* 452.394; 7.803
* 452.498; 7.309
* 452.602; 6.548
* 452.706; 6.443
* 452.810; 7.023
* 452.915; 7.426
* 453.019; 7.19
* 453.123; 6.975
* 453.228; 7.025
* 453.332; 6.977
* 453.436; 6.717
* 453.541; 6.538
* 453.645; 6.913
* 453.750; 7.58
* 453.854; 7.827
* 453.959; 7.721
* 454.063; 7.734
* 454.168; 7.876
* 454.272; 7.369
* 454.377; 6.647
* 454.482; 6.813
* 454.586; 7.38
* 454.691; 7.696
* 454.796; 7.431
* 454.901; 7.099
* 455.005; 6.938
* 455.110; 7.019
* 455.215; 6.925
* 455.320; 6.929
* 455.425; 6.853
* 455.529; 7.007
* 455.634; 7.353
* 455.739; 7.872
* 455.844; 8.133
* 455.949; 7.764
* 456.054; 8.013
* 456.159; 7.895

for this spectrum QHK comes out -0.01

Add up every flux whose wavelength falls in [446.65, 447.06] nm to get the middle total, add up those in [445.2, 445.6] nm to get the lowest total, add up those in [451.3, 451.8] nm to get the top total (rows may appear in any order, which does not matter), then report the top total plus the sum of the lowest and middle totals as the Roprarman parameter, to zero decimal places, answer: 93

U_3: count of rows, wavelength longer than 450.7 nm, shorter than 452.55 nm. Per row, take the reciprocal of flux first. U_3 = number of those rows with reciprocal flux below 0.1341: 12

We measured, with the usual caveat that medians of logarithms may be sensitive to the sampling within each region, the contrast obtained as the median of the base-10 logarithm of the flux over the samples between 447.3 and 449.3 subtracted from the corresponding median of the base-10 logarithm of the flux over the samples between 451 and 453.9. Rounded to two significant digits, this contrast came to -0.010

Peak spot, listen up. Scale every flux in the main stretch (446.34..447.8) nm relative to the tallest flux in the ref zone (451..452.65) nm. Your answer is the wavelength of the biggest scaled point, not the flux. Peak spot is 446.803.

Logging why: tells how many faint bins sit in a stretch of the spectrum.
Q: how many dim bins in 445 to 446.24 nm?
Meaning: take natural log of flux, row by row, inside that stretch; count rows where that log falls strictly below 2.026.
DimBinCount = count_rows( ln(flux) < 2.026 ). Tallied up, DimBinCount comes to 11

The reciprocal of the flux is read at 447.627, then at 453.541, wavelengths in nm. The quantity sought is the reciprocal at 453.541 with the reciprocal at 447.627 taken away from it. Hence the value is 0.015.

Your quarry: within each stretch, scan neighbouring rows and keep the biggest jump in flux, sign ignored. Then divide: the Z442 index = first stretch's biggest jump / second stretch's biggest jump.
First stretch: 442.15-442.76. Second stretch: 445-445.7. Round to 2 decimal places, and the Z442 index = 0.78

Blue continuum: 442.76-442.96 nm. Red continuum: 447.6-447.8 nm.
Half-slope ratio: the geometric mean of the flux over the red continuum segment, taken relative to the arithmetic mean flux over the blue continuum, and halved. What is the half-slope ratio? 0.521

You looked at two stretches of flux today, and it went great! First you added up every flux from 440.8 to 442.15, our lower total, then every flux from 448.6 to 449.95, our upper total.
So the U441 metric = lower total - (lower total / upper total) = 97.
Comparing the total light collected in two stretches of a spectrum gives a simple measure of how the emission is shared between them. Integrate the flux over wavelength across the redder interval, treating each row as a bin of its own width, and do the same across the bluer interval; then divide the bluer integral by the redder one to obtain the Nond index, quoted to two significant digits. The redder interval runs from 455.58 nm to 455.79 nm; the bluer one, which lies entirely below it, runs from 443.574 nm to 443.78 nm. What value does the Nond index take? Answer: 0.92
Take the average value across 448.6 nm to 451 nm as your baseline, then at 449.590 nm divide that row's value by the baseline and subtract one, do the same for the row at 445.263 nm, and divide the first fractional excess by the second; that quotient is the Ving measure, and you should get 0.26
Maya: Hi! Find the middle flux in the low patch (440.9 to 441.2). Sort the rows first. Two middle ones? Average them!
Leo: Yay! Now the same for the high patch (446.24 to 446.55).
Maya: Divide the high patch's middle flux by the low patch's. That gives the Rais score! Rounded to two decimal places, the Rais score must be 0.90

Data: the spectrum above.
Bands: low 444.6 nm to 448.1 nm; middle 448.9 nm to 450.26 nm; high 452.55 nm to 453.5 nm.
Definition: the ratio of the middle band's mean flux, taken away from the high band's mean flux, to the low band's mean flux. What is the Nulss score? -0.10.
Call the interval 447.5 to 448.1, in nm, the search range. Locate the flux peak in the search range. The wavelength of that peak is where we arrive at 447.730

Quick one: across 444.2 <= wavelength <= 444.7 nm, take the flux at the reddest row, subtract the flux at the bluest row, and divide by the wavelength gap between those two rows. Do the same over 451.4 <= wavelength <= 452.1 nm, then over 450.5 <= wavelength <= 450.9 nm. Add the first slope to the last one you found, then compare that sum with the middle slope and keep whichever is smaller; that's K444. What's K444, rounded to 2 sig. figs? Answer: -1.8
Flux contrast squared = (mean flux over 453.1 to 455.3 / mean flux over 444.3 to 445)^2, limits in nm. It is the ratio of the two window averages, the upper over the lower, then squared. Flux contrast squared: 0.90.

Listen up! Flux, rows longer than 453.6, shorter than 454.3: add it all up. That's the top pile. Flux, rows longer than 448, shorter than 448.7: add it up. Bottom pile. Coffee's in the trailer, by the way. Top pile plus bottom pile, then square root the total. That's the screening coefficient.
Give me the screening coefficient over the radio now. 10.2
